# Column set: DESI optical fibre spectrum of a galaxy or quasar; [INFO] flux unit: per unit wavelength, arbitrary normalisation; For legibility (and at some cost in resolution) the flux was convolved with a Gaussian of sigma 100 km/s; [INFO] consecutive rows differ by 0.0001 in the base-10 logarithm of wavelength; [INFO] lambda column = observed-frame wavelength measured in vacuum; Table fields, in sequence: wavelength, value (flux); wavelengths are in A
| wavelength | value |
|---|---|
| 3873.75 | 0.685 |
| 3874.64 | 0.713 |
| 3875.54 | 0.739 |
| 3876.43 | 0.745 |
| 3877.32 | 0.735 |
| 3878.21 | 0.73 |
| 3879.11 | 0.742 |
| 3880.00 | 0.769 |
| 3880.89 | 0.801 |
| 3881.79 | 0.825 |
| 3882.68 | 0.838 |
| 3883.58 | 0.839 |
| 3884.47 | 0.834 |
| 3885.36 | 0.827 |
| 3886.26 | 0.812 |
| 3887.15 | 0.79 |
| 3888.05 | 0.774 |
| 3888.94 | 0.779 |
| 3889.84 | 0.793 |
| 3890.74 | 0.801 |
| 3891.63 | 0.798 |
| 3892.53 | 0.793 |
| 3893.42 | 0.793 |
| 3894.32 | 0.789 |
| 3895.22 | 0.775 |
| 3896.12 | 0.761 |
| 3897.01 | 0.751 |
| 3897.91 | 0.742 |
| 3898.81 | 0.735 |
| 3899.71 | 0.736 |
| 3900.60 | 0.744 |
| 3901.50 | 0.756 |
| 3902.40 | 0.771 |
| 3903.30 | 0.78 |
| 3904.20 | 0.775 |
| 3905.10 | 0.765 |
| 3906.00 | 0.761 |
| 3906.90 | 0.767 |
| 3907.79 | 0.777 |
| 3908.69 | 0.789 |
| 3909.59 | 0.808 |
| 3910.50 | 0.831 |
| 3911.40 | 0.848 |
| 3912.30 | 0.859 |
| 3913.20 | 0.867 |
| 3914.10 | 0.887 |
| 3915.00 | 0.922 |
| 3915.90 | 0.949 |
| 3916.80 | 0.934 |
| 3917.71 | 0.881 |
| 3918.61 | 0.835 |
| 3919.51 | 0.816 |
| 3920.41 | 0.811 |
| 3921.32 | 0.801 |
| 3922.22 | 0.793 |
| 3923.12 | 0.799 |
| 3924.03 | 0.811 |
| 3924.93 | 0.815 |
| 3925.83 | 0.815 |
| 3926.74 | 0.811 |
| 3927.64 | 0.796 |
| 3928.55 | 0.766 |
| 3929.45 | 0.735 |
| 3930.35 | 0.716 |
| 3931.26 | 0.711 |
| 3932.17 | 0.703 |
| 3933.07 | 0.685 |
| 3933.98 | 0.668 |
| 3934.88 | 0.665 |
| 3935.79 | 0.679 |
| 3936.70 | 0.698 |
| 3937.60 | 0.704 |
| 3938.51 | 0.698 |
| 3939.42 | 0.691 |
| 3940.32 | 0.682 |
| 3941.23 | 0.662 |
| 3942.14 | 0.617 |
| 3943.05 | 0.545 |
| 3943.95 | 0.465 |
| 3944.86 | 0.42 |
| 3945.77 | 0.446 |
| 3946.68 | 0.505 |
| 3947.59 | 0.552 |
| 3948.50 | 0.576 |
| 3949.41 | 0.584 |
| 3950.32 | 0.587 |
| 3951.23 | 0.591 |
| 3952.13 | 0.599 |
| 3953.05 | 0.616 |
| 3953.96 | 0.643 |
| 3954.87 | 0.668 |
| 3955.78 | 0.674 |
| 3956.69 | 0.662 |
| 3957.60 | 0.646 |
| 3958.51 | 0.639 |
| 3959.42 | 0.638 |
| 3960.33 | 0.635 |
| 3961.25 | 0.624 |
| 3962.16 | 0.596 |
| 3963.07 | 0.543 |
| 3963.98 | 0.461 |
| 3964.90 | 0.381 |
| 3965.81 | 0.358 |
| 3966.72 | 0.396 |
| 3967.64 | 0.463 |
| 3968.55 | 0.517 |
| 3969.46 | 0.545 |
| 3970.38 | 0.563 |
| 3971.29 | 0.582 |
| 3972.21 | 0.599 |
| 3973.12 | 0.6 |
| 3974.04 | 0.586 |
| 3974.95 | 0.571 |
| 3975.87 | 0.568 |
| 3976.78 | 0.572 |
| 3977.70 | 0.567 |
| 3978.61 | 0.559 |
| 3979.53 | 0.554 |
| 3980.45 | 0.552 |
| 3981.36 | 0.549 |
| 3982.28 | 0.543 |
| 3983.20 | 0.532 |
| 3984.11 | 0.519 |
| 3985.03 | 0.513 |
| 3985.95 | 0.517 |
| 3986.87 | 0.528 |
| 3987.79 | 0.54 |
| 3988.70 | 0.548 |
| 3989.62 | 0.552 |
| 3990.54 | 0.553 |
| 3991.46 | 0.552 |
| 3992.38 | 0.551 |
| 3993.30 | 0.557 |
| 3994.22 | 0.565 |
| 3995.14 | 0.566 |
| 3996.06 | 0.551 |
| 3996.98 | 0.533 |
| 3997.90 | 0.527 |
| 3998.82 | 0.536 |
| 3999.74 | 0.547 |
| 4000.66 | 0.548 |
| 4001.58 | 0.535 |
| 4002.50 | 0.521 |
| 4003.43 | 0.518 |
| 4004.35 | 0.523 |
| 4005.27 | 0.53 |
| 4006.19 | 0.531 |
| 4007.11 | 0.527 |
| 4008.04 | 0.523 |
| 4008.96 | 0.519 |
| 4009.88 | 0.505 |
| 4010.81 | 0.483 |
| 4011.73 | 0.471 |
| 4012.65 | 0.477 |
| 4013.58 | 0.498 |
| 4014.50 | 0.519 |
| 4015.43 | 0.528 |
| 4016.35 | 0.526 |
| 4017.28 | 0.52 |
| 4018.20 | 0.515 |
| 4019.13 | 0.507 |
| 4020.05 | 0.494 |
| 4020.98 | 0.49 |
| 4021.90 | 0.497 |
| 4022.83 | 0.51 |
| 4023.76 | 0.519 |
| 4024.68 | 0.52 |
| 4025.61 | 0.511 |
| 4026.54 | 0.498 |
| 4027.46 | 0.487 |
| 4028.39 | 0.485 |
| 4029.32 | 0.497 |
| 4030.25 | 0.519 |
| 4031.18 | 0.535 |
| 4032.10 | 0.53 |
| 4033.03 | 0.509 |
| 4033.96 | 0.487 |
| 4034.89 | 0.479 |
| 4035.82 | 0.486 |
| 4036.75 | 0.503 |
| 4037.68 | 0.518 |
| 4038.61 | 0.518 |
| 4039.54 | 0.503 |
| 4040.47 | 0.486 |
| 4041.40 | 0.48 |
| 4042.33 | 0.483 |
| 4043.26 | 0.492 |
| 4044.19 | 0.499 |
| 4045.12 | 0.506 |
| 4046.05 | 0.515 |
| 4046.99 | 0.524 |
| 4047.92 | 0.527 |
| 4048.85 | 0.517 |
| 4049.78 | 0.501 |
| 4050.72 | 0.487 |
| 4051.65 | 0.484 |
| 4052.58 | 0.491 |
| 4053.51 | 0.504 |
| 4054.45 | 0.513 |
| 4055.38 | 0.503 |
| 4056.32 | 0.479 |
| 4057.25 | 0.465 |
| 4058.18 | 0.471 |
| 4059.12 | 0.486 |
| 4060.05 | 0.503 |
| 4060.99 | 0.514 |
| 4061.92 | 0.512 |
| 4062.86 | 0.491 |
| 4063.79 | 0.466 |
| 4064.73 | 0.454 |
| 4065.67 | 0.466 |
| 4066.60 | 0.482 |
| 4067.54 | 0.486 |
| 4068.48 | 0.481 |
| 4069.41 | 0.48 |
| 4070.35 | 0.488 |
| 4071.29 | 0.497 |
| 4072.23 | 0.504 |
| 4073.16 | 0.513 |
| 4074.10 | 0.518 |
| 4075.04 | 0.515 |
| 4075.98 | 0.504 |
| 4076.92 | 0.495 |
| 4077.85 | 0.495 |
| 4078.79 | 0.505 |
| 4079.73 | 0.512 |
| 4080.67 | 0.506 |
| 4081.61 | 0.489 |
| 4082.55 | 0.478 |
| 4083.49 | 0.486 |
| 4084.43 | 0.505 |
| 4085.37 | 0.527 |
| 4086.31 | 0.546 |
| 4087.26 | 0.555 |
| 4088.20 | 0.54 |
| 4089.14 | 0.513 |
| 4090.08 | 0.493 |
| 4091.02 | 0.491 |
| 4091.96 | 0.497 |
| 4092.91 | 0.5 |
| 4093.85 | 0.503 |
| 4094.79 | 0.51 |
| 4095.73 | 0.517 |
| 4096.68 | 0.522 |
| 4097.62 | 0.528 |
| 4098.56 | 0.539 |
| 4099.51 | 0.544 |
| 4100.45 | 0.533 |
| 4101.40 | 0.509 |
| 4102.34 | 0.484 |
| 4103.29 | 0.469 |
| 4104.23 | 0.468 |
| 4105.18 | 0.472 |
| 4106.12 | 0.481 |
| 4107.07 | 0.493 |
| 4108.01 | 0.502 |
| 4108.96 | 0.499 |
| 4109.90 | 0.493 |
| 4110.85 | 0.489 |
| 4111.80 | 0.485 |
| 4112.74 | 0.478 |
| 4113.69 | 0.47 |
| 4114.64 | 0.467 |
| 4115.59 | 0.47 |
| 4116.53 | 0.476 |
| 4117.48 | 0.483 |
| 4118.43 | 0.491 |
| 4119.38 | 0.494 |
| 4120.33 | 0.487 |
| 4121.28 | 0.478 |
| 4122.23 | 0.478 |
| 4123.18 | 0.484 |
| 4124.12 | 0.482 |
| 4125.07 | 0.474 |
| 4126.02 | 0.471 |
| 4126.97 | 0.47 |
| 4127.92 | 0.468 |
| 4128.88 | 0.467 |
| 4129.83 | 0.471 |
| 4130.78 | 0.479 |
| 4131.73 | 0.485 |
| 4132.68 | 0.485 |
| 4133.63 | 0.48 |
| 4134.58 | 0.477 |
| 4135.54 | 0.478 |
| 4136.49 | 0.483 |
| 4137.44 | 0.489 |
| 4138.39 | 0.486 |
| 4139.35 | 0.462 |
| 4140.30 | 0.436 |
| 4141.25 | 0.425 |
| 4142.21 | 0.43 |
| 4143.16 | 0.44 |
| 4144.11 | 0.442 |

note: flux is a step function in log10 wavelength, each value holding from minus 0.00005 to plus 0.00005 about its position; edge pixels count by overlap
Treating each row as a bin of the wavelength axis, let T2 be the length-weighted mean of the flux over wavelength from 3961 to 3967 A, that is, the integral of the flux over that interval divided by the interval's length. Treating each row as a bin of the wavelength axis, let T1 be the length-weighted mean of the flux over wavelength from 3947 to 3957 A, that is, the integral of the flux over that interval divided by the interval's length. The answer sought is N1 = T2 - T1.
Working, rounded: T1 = 0.612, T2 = 0.48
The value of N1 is -0.134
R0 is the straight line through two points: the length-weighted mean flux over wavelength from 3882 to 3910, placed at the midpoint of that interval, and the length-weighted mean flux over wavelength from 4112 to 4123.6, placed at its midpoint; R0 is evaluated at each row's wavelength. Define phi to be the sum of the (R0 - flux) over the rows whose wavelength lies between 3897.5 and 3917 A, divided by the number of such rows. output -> -0.042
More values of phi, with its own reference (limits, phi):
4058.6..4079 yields 0.053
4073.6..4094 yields 0.018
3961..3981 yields 0.146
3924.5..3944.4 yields 0.034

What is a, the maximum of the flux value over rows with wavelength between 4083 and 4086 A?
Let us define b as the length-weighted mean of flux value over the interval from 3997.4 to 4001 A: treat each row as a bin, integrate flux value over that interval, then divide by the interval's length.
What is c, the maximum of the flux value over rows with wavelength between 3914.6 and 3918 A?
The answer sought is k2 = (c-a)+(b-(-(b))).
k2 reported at 1.5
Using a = 0.527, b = 0.54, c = 0.949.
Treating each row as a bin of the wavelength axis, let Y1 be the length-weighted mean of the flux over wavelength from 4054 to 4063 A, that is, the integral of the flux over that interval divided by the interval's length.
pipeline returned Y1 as 0.494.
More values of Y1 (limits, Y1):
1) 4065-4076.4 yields 0.494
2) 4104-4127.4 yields 0.482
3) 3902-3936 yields 0.796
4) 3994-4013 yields 0.525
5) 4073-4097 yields 0.509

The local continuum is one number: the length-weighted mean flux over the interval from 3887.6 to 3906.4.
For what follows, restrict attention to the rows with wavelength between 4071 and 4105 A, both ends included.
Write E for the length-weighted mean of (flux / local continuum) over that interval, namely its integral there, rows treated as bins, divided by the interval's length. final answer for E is 0.66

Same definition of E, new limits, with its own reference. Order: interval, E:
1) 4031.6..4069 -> 0.64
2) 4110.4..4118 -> 0.62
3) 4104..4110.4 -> 0.63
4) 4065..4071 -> 0.62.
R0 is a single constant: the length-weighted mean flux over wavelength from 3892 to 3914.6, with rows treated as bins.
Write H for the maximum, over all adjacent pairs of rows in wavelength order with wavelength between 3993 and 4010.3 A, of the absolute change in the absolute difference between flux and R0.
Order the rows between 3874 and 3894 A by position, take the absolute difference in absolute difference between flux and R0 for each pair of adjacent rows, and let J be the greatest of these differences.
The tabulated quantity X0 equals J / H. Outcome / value 1.5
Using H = 0.018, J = 0.027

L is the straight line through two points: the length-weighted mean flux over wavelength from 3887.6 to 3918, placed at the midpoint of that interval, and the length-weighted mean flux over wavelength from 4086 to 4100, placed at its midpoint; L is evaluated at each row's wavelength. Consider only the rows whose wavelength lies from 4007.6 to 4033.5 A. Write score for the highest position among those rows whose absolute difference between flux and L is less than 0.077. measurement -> 4031.18 A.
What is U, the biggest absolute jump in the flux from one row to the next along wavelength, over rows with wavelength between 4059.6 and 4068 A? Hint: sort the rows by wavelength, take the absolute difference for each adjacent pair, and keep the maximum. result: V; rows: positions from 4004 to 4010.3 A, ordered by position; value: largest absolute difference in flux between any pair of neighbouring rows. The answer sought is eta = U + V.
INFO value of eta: 0.039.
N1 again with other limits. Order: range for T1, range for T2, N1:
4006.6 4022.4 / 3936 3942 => 0.179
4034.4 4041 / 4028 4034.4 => 0.011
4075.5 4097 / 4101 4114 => -0.023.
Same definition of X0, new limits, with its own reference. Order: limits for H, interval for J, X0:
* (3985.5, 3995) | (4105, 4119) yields 1.0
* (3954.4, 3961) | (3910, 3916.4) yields 2.2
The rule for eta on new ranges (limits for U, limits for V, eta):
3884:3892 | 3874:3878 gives 0.048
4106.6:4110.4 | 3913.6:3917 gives 0.044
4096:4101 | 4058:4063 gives 0.032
